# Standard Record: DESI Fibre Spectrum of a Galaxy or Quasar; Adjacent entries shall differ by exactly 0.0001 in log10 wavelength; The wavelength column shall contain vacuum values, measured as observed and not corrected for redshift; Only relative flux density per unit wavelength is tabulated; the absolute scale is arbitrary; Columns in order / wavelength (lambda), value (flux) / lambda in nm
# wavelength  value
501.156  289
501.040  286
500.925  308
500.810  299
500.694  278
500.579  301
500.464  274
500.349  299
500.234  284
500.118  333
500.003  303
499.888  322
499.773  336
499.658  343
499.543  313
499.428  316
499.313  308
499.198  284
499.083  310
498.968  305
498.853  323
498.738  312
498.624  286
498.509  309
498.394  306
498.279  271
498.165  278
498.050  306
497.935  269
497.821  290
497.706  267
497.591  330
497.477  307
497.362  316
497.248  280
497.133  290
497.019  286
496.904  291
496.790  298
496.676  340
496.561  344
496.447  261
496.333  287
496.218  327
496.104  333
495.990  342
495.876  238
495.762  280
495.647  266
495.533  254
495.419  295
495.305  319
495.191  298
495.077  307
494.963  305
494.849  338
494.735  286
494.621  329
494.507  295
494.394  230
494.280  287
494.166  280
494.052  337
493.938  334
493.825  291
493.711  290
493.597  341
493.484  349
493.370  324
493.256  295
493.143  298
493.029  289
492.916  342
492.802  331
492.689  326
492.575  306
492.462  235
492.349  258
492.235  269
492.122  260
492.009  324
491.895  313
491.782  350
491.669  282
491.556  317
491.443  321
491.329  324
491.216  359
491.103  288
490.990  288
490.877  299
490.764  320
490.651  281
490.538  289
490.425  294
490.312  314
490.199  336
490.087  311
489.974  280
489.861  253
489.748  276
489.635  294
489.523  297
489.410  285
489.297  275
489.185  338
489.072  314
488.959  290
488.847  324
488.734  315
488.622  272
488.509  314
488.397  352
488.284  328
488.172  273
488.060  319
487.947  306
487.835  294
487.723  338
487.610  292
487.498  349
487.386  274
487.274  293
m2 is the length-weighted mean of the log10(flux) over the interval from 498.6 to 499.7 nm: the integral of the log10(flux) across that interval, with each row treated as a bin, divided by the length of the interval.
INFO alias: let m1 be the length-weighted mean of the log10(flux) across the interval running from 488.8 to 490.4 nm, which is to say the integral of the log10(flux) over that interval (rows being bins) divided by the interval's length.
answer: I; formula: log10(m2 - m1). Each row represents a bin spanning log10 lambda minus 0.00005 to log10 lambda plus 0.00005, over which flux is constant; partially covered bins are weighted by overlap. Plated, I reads -1.76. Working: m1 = 2.47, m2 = 2.49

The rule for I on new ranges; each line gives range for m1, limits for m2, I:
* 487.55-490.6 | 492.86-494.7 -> -2.30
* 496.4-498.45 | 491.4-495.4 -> -1.96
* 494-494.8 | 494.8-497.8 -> -1.94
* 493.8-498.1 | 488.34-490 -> -3.41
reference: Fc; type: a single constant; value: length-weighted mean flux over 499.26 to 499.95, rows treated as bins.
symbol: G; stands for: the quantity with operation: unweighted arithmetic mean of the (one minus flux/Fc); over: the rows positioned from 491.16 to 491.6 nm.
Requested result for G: -0.02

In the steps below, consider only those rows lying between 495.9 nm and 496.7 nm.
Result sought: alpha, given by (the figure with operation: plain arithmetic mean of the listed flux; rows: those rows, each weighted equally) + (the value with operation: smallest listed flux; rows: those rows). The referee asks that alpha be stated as 580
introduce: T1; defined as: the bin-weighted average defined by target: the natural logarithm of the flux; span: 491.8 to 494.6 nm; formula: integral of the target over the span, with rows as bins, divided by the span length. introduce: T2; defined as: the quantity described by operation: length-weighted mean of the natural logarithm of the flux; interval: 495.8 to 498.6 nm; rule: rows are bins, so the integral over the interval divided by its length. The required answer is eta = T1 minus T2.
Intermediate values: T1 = 5.70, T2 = 5.69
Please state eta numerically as 0.008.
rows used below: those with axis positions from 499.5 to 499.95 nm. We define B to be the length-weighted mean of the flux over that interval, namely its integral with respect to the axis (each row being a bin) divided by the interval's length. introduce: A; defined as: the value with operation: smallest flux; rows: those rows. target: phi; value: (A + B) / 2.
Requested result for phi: 321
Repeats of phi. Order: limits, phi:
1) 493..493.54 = 300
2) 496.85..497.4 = 286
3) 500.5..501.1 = 286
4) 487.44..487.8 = 308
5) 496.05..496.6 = 285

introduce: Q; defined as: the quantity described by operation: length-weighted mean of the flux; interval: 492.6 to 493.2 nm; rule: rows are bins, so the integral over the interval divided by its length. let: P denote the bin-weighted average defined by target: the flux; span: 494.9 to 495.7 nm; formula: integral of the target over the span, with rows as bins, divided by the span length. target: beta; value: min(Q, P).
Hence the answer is 293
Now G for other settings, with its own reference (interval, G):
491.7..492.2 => 0.04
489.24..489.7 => 0.11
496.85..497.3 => 0.11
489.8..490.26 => 0.09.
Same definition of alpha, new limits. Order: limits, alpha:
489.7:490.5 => 548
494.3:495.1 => 529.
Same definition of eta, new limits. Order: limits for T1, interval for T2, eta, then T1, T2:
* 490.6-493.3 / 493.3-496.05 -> 0.011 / 5.71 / 5.70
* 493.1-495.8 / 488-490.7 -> -0.001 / 5.70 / 5.70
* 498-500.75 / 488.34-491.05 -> 0.015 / 5.72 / 5.70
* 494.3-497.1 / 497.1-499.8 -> -0.017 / 5.69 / 5.71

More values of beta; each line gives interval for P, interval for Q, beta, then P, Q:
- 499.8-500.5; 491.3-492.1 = 305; 305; 316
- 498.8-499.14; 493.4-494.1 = 312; 312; 324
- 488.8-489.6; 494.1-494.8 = 286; 303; 286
